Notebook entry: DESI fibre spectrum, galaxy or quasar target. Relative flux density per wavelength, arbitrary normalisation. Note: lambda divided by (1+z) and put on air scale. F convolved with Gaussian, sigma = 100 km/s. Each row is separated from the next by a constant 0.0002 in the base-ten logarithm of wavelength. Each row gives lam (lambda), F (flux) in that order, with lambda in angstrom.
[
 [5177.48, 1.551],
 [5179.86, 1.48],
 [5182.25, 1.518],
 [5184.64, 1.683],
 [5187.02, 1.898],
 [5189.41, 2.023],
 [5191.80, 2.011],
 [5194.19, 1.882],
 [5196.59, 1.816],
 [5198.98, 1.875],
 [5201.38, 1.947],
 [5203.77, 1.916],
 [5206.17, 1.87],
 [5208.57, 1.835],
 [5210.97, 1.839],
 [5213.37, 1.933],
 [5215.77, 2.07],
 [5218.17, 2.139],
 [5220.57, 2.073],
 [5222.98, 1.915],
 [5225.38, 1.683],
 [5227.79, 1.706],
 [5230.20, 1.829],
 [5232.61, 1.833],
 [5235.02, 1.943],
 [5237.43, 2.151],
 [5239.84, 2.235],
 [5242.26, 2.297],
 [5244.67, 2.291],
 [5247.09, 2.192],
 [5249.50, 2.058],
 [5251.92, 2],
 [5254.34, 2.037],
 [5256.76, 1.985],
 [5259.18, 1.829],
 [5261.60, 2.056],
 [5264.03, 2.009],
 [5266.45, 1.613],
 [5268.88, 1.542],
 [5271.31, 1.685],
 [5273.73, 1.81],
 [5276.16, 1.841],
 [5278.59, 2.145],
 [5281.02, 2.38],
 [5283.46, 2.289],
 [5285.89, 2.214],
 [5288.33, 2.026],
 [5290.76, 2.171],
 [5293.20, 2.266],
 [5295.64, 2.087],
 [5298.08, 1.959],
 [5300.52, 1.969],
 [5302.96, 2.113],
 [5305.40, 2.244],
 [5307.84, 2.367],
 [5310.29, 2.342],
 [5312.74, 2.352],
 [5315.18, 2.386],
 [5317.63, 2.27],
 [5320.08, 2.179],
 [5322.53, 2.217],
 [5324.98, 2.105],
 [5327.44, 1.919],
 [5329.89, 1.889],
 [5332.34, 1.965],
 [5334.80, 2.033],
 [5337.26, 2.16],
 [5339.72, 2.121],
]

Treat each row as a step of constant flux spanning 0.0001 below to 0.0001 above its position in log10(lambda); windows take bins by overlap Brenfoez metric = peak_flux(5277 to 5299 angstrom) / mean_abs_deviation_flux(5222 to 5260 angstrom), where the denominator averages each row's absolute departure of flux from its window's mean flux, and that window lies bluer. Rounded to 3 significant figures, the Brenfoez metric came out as 15.0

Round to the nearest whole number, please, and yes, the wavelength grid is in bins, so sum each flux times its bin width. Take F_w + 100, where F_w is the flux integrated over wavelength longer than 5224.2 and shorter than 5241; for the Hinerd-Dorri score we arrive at 132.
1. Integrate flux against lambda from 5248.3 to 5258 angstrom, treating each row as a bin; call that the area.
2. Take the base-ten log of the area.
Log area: 1.29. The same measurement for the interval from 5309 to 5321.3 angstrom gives 1.45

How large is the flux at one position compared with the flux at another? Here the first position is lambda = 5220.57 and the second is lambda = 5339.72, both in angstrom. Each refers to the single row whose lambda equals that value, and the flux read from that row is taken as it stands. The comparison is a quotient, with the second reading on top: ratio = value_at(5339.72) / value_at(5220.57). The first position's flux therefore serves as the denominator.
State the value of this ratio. 1.023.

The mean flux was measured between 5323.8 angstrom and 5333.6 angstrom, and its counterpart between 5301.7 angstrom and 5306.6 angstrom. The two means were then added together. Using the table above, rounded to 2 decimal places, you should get 4.15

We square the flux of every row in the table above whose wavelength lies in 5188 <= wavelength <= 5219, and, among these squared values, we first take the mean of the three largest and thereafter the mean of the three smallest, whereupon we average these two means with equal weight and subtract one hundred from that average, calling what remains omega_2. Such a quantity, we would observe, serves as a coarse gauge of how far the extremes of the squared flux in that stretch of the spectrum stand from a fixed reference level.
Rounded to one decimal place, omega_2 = -96.2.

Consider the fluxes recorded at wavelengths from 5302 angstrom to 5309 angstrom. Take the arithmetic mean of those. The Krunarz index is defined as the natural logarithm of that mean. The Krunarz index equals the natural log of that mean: 0.81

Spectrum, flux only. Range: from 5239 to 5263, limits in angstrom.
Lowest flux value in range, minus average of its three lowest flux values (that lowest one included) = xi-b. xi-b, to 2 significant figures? -0.11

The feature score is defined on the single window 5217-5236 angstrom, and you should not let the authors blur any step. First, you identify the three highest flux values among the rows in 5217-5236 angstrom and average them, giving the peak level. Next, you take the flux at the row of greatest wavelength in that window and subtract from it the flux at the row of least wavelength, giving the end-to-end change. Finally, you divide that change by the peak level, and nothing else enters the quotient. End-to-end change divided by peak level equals -0.10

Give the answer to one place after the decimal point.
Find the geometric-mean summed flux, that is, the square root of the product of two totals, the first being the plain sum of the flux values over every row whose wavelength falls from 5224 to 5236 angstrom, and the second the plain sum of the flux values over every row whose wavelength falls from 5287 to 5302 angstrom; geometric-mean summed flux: 10.6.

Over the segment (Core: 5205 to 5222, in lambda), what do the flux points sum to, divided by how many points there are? 1.97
